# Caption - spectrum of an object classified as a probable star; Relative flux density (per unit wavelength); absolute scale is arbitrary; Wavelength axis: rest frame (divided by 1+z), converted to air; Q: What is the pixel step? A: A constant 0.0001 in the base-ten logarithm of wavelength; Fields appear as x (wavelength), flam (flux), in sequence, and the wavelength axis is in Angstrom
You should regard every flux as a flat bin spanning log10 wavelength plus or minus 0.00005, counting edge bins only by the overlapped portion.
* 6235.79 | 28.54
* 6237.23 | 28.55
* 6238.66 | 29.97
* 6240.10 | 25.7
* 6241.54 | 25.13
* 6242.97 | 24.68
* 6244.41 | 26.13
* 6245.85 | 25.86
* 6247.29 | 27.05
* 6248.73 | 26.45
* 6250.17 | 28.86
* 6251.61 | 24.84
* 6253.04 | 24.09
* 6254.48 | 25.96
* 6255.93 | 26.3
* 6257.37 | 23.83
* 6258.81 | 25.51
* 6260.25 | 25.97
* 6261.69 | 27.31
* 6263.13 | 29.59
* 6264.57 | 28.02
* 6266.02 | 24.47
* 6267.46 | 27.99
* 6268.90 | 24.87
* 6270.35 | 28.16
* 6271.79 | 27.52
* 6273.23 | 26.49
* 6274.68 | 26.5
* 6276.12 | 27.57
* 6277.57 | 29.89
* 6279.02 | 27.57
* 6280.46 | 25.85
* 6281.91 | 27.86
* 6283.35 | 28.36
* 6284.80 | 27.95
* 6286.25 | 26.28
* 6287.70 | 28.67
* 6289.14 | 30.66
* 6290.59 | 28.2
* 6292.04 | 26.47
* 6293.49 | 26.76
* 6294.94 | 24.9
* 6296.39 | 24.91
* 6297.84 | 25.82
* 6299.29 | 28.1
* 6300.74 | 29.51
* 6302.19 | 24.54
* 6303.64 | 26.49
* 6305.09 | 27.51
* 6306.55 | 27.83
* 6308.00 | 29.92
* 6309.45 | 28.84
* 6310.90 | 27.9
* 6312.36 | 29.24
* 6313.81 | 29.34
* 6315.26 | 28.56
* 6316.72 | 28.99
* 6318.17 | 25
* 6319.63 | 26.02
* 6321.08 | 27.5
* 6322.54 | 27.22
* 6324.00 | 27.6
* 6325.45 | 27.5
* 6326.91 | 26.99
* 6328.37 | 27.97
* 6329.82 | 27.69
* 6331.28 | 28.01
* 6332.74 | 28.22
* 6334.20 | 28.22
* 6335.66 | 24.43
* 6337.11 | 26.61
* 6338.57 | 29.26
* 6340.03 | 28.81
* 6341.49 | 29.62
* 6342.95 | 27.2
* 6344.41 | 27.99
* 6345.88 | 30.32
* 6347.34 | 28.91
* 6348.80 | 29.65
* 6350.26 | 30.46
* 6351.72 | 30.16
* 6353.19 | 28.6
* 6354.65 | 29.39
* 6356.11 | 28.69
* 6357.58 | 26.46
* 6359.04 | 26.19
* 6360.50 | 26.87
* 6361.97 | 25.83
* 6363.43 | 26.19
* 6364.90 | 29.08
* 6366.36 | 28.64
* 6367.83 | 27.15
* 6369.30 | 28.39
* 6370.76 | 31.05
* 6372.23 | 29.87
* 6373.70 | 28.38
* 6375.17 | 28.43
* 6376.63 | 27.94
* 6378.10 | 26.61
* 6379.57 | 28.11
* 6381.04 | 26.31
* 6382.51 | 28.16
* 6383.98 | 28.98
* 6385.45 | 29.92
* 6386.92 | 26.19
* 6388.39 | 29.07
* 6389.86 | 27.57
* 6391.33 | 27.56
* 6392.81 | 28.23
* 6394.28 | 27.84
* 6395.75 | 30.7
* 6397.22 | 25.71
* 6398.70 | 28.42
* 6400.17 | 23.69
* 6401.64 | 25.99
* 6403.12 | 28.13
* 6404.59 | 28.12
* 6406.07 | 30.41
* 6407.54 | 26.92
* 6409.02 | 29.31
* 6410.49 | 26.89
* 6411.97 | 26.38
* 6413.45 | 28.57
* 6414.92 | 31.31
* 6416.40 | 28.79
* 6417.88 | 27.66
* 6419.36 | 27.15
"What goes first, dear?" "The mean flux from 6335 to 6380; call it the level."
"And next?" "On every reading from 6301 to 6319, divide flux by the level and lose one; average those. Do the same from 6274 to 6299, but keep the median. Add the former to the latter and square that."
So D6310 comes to 0.0014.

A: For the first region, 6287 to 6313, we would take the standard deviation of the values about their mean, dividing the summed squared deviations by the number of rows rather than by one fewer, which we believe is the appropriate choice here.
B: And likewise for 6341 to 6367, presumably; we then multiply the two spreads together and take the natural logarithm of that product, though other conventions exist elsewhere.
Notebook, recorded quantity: 0.96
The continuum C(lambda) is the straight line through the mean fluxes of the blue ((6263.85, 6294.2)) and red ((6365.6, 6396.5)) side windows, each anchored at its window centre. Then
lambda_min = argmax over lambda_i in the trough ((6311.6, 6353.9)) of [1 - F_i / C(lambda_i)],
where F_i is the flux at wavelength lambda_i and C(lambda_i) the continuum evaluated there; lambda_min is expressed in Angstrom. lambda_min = 6335.66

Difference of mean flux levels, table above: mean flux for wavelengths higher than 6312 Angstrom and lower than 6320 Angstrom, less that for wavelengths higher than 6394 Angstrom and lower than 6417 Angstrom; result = -0.1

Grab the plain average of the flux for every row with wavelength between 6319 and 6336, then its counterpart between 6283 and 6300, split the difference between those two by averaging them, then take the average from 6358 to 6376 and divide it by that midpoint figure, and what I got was 1.03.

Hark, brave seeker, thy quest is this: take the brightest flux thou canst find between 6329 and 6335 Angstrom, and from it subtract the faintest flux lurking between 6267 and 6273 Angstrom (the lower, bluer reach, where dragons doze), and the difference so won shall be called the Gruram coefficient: 3.35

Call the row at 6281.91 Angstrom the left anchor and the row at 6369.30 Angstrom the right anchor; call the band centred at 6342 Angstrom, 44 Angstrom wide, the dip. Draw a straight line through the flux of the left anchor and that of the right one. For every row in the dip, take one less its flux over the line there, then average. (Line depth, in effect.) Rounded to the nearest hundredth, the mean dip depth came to 0.01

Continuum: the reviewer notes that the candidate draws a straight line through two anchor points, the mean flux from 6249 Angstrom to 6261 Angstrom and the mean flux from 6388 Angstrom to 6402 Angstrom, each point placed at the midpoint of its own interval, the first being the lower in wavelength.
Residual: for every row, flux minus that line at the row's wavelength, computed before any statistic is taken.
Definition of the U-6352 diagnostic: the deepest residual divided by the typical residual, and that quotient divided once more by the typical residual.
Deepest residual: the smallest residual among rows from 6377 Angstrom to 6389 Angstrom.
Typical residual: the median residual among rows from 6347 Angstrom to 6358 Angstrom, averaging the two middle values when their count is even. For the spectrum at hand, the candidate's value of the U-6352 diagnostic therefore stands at -0.2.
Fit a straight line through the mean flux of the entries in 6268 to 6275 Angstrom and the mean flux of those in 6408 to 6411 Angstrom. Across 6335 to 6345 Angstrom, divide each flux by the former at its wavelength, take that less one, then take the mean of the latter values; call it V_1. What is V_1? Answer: 0.011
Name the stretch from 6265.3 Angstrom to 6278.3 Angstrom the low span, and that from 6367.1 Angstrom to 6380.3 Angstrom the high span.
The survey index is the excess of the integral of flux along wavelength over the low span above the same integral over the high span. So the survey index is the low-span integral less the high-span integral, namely -24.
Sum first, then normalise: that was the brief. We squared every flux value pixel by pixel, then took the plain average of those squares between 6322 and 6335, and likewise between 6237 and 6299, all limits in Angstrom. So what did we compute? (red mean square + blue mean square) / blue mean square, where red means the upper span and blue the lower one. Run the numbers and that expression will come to 2.063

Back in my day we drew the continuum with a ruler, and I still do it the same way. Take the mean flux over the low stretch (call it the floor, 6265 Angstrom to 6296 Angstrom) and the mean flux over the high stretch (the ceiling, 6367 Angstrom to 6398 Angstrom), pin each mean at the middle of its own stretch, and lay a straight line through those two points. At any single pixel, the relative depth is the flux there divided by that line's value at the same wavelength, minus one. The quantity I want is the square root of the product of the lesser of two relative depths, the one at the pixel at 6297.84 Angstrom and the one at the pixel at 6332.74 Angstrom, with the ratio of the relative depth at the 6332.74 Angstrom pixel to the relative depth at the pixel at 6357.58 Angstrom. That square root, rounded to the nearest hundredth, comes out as 0.14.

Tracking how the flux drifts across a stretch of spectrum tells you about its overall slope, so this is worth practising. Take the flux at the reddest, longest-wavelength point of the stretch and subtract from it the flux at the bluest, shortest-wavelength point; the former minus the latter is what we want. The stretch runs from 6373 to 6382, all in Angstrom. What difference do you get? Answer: -2.1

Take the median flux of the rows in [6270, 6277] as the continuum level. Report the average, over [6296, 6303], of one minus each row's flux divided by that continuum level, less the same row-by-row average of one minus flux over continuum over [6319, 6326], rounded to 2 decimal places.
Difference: 0.02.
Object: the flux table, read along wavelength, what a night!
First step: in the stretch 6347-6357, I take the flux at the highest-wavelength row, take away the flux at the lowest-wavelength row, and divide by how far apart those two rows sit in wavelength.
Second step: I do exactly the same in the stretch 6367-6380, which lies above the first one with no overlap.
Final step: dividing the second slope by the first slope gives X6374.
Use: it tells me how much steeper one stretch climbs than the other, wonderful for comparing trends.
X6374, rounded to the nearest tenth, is -3.3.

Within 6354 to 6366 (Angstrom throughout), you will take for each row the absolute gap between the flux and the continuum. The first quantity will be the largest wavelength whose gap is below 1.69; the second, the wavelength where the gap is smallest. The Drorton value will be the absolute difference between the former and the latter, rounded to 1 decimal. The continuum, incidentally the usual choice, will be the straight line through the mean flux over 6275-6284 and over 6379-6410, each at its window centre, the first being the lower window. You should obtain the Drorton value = 8.8 Angstrom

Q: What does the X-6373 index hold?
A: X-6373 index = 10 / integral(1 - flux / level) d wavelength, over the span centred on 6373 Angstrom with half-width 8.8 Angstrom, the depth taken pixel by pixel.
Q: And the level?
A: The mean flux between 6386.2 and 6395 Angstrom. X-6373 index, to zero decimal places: -27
